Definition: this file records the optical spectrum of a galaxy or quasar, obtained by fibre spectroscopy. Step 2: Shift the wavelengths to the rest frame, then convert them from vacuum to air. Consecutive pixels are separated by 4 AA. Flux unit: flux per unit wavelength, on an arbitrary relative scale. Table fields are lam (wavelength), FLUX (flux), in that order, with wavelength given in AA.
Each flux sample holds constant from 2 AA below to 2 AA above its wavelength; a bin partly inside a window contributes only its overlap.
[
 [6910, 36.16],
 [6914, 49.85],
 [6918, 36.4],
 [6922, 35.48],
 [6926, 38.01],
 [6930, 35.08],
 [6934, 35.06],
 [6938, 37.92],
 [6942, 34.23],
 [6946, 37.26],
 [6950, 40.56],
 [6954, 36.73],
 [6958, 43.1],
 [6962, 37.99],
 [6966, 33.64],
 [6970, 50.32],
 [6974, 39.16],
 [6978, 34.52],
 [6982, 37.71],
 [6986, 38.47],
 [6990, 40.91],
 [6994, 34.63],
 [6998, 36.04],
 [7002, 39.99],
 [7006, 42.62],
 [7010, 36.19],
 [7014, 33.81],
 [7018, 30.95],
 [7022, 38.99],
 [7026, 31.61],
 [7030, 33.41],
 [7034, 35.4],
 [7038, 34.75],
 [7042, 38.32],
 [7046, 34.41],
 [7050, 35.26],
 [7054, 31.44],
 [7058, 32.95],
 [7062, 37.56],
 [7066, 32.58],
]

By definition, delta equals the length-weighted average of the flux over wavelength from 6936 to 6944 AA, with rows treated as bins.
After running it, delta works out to 36.1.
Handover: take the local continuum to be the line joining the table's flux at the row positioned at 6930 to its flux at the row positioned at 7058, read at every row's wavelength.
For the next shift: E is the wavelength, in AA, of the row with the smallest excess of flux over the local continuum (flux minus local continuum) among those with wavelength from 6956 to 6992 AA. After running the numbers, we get 6966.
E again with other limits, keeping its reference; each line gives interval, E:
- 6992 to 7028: 7018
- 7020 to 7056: 7026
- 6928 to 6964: 6942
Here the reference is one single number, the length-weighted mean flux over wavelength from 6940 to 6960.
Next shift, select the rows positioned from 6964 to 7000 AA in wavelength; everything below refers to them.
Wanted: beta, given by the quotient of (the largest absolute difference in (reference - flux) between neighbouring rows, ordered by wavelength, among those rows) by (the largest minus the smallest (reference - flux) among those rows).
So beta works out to 1.00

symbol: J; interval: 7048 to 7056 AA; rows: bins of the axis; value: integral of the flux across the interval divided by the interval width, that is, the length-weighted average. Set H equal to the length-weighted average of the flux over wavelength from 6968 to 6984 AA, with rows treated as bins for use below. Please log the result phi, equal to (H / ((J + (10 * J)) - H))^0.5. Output 0.352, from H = 40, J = 33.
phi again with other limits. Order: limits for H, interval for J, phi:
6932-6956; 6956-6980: 0.304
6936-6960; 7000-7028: 0.326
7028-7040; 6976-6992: 0.300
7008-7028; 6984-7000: 0.301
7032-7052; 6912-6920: 0.285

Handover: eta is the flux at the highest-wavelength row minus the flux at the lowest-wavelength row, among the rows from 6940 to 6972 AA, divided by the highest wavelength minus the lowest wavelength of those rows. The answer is 0.57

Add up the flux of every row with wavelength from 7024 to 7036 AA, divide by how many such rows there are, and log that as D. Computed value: 33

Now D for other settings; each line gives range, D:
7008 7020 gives 34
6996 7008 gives 40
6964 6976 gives 41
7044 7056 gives 34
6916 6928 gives 37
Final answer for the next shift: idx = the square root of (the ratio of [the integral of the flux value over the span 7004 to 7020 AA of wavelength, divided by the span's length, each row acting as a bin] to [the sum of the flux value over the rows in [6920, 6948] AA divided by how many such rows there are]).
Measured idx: 1.00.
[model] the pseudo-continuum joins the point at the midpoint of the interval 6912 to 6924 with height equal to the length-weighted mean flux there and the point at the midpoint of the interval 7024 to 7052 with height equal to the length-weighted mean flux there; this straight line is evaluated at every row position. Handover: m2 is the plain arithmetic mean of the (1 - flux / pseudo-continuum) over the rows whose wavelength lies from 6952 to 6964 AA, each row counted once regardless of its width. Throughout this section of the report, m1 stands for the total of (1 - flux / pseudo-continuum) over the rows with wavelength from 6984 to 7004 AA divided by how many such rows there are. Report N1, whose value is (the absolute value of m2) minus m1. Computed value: 0.05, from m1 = -0.03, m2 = -0.017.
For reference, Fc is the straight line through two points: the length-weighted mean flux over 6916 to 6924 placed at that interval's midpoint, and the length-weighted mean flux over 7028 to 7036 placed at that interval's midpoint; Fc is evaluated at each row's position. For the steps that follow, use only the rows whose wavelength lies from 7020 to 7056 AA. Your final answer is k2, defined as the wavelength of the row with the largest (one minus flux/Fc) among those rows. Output 7026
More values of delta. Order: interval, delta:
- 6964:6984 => 39.1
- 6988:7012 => 38.4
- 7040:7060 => 34.5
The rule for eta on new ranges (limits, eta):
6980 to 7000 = -0.10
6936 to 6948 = -0.08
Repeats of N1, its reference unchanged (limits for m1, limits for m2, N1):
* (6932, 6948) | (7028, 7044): -0.07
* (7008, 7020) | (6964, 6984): -0.03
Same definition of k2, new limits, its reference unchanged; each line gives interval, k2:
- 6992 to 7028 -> 7018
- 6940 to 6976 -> 6966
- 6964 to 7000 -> 6966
